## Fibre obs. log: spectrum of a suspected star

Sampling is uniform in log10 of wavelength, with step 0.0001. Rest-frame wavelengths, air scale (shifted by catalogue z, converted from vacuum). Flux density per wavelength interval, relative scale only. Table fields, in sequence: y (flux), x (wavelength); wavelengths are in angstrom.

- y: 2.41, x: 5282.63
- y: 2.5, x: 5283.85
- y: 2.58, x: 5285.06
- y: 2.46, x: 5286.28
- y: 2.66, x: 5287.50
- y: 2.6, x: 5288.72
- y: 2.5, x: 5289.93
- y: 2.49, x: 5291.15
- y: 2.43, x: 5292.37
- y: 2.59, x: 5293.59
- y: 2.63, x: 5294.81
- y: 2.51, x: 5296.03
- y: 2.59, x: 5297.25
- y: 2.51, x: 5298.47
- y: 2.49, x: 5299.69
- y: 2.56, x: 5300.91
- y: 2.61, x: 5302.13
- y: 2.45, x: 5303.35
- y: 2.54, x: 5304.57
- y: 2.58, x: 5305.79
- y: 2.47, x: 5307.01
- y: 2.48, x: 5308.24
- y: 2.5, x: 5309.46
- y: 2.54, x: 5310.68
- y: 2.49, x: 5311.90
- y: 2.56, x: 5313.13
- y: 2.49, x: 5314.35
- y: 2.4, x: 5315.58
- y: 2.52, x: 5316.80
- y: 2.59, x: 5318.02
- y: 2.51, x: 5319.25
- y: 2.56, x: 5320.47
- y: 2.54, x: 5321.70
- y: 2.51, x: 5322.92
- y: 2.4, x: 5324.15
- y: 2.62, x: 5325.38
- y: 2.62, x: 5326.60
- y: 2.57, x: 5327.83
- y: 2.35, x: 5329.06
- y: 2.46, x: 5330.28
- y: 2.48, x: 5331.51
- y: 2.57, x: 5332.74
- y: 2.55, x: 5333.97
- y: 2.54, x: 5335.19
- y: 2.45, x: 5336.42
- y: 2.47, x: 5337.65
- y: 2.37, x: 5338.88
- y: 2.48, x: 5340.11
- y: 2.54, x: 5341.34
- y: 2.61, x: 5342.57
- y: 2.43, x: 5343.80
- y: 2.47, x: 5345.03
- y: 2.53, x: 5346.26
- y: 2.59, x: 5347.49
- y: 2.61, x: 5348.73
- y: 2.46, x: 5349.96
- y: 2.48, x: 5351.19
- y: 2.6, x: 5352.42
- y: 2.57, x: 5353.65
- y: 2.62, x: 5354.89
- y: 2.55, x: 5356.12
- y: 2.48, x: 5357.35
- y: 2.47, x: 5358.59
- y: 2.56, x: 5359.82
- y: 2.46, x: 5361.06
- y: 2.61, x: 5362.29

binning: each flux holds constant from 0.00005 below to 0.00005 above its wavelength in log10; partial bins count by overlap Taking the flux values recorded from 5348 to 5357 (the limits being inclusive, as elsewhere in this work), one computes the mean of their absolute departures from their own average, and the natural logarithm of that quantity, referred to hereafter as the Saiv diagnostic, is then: -2.98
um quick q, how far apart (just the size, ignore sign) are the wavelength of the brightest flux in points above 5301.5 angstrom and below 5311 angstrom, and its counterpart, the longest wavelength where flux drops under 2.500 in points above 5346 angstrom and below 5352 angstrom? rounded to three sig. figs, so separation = 49.1 angstrom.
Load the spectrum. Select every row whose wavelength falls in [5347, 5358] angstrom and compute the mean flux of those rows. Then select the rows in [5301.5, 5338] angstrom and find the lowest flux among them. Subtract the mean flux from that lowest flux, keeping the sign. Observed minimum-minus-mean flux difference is -0.20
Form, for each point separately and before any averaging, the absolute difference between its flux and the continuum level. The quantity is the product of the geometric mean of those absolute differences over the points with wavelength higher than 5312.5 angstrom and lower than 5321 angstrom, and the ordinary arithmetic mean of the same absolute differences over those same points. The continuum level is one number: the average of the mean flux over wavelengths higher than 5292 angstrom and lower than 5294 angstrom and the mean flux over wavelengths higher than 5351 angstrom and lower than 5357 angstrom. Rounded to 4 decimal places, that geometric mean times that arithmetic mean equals 0.0017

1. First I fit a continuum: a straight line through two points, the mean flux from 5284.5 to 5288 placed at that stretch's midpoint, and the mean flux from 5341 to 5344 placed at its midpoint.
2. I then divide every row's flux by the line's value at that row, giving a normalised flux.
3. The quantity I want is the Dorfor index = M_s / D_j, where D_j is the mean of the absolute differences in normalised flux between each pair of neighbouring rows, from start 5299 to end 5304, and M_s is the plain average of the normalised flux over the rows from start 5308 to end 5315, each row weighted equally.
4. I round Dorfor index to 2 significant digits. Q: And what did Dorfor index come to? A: 27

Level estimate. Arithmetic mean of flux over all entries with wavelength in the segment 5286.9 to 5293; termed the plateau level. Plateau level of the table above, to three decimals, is 2.536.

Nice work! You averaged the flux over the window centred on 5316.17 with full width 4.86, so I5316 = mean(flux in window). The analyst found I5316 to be 2.50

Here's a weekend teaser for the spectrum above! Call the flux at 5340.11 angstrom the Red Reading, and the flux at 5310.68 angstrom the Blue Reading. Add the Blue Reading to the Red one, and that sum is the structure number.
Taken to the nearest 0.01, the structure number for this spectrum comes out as 5.02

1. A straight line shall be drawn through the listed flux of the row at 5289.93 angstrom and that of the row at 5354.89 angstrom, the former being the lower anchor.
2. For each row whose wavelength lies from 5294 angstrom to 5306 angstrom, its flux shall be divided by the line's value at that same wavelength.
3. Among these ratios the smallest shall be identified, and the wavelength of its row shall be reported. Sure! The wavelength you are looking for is 5303.35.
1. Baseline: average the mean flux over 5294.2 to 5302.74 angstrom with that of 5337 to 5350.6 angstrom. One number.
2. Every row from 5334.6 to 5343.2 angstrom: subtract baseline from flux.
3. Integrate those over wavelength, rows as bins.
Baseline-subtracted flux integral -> -0.32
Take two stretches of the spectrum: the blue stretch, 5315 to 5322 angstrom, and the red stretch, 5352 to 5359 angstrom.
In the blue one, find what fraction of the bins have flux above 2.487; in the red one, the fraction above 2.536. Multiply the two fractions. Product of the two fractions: 0.56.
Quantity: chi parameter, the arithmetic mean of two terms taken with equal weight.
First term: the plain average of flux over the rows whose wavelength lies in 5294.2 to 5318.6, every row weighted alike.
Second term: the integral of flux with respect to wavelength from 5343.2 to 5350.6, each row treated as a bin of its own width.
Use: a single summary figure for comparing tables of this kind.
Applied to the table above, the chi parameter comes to 10.6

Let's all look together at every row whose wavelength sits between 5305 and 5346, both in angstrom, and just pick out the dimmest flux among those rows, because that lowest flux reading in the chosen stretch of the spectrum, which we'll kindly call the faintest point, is 2.35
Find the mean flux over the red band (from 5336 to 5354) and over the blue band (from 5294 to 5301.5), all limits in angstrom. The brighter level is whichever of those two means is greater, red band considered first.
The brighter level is 2.55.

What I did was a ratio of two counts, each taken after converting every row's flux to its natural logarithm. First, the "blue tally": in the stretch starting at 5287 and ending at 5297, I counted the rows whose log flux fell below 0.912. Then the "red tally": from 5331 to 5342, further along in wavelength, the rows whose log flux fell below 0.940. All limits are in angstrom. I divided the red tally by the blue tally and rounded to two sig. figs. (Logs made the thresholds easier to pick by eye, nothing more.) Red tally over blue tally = 8.0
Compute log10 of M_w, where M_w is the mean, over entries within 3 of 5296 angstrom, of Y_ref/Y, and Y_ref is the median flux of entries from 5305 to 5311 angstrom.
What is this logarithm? -0.011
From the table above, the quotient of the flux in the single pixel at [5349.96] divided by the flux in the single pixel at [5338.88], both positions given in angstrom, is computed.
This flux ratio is 1.04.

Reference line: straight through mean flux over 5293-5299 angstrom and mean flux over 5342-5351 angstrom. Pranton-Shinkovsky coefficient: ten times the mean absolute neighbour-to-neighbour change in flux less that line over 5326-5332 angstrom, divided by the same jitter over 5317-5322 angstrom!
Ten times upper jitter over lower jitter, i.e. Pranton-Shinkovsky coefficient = 20.1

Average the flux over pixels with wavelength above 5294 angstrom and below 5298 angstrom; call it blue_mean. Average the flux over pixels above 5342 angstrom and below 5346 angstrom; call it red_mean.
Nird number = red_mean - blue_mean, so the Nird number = -0.07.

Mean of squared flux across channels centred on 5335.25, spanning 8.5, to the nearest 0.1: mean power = 6.2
